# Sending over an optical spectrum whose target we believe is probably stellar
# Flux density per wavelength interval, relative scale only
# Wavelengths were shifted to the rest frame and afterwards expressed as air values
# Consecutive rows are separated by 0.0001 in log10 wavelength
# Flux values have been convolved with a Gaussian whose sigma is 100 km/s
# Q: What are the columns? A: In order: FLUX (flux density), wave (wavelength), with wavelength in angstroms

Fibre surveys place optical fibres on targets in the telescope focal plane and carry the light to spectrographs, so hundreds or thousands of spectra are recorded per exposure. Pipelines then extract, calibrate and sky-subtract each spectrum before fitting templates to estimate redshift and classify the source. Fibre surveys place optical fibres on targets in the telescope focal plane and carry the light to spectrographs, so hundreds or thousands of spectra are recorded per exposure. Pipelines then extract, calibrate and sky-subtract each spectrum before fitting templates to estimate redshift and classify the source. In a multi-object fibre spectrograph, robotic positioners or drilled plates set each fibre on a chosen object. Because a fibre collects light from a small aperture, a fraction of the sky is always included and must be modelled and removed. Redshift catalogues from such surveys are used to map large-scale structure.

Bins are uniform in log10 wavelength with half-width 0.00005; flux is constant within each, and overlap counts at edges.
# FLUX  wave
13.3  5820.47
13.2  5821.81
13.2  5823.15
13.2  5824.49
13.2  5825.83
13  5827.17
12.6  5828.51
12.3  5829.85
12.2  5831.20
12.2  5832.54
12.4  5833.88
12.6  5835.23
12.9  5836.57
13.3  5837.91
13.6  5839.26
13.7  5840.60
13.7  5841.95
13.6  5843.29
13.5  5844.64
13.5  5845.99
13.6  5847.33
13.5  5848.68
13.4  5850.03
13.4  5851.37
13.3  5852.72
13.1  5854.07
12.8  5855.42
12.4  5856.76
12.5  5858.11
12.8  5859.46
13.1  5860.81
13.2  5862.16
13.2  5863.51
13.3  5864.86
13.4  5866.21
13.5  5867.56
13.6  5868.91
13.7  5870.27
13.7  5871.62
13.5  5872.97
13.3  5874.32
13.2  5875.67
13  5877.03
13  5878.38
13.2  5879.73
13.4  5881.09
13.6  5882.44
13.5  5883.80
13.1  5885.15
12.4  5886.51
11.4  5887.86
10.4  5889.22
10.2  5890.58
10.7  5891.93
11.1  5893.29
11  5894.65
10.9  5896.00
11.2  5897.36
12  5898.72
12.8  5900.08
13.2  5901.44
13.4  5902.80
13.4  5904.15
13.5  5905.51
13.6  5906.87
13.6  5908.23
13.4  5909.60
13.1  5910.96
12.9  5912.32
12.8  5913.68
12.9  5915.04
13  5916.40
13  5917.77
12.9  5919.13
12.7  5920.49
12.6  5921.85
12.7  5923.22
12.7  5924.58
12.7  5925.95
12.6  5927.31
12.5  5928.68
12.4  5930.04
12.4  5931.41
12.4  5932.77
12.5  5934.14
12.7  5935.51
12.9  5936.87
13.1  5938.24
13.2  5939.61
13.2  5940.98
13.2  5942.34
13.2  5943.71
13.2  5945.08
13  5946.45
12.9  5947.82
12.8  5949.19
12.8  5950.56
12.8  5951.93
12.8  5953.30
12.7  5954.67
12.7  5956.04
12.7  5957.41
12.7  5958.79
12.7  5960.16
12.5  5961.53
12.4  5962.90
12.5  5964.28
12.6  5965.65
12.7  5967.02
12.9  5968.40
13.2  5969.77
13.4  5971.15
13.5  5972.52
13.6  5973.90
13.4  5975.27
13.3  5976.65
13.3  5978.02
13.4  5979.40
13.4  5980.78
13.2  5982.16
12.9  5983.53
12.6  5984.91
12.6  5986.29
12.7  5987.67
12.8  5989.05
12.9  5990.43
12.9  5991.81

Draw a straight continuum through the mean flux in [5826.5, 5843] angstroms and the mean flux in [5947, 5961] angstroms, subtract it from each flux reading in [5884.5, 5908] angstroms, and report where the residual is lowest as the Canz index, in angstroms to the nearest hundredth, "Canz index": 5890.58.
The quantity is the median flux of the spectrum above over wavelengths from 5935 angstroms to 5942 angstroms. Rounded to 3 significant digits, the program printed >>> 13.1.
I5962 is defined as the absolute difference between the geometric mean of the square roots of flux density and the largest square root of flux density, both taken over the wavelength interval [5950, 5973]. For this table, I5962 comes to 0.097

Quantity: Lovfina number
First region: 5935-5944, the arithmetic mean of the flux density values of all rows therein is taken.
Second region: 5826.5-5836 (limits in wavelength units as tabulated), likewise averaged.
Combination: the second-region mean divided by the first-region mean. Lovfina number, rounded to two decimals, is 0.95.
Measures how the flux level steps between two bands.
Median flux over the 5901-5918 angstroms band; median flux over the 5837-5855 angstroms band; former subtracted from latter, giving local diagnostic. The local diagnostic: 0.30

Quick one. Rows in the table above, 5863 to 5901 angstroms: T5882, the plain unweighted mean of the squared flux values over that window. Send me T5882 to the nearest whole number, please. 159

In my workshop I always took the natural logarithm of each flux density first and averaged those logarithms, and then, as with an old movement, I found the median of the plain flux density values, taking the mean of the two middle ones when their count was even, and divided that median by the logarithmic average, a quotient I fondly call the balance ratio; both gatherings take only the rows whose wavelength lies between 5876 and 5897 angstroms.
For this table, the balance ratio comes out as 4.99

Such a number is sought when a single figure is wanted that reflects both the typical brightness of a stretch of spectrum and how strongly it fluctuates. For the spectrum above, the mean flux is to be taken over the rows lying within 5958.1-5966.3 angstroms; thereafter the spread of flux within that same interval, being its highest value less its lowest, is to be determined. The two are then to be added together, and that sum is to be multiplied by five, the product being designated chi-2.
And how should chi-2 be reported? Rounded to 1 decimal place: 64.3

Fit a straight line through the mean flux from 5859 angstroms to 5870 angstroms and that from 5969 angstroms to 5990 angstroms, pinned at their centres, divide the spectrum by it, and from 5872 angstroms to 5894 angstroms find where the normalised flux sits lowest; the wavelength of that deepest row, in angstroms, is 5890.58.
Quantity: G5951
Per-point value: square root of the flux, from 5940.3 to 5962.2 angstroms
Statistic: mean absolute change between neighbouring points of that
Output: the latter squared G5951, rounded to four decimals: 0.0000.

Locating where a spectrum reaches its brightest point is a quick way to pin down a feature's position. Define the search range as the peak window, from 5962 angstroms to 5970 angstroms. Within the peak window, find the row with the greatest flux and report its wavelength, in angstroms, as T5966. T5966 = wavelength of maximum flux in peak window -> 5969.77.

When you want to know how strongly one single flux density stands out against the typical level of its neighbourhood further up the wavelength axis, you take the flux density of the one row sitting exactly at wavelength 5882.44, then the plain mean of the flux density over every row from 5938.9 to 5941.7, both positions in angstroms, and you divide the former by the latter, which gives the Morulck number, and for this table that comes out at 1.03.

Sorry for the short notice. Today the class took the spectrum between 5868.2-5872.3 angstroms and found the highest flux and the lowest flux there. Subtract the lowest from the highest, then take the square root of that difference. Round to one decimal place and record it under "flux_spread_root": 0.3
